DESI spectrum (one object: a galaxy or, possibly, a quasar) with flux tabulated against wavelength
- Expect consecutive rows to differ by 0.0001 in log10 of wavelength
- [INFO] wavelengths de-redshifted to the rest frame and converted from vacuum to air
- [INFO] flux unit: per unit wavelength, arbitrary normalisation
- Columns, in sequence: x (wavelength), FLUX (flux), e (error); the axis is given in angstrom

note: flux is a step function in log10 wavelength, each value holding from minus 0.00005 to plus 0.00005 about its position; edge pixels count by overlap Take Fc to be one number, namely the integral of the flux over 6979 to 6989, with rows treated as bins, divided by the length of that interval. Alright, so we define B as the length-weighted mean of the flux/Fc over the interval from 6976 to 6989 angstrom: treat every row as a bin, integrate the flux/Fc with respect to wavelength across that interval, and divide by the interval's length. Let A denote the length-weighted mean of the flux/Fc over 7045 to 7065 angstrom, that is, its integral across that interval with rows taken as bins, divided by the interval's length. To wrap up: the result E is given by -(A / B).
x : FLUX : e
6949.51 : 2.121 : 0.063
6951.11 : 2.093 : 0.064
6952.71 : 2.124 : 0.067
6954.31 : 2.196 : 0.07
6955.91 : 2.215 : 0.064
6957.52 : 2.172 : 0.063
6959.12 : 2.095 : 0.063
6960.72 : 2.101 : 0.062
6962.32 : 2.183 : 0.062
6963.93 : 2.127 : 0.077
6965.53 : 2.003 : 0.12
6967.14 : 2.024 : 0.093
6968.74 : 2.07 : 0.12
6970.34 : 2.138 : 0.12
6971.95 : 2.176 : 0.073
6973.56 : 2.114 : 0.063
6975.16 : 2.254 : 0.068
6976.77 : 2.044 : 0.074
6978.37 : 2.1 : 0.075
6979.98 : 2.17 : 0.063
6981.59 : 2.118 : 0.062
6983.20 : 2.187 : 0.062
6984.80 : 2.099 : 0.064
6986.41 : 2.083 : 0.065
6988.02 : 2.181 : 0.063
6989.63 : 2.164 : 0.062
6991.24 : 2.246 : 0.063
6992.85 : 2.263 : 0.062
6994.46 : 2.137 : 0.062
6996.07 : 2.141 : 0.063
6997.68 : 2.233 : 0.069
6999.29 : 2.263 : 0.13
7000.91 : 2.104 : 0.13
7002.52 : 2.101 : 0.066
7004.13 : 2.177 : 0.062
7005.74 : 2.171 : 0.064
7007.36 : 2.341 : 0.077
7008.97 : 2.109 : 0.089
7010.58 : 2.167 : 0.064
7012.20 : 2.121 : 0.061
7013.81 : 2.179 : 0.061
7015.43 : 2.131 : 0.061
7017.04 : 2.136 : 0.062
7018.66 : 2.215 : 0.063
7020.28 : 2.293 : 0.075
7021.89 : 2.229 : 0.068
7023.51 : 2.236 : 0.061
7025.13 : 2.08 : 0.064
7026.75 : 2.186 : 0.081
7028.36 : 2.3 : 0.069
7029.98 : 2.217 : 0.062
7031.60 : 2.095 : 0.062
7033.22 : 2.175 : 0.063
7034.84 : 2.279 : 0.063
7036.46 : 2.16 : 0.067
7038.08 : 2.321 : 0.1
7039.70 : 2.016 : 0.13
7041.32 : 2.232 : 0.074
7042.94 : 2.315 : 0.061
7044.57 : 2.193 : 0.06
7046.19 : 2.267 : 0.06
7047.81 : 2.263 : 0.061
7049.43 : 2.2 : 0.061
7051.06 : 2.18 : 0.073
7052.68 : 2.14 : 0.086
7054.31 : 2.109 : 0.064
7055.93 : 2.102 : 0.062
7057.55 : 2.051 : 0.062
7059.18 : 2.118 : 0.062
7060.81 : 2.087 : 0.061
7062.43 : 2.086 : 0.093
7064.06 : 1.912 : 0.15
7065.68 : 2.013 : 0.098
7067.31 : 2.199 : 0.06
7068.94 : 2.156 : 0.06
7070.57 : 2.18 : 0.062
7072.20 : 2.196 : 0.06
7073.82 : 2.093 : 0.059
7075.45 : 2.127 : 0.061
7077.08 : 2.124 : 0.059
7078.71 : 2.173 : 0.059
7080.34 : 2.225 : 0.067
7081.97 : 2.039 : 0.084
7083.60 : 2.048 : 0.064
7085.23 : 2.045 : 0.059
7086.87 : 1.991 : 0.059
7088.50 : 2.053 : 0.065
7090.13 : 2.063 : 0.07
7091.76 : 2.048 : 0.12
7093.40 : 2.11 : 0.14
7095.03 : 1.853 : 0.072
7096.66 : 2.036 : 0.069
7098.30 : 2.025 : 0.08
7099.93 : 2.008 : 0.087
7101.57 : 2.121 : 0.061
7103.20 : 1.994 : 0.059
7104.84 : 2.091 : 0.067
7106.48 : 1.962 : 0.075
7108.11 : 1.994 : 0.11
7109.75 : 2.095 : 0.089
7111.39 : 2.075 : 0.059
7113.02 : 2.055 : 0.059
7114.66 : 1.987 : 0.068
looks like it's -1.00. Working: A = 0.99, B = 0.99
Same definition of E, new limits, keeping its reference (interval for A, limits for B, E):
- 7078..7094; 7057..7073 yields -0.99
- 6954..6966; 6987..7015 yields -0.98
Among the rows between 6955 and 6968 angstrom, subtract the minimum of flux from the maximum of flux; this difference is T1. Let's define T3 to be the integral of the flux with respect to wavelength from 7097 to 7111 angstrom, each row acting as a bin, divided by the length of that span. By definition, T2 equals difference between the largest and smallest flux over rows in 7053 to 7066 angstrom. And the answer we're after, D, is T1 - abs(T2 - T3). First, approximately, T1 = 0.212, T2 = 0.206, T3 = 2.04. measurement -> -1.62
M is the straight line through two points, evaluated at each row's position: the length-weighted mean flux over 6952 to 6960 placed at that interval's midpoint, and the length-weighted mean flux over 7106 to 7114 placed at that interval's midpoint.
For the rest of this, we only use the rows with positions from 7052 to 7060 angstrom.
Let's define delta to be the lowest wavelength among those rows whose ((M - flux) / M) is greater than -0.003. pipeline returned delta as 7057.55 angstrom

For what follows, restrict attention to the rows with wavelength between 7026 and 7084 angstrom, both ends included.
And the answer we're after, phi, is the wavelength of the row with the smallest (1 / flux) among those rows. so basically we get 7038.08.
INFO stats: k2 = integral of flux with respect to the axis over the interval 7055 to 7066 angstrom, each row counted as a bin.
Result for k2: 22.6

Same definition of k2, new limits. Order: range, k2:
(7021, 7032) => 24.2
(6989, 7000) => 24.3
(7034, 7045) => 24.4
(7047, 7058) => 23.7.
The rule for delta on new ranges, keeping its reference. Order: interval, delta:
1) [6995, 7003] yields 7000.91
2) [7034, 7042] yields 7039.70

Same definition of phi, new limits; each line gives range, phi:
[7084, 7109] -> 7101.57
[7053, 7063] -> 7059.18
